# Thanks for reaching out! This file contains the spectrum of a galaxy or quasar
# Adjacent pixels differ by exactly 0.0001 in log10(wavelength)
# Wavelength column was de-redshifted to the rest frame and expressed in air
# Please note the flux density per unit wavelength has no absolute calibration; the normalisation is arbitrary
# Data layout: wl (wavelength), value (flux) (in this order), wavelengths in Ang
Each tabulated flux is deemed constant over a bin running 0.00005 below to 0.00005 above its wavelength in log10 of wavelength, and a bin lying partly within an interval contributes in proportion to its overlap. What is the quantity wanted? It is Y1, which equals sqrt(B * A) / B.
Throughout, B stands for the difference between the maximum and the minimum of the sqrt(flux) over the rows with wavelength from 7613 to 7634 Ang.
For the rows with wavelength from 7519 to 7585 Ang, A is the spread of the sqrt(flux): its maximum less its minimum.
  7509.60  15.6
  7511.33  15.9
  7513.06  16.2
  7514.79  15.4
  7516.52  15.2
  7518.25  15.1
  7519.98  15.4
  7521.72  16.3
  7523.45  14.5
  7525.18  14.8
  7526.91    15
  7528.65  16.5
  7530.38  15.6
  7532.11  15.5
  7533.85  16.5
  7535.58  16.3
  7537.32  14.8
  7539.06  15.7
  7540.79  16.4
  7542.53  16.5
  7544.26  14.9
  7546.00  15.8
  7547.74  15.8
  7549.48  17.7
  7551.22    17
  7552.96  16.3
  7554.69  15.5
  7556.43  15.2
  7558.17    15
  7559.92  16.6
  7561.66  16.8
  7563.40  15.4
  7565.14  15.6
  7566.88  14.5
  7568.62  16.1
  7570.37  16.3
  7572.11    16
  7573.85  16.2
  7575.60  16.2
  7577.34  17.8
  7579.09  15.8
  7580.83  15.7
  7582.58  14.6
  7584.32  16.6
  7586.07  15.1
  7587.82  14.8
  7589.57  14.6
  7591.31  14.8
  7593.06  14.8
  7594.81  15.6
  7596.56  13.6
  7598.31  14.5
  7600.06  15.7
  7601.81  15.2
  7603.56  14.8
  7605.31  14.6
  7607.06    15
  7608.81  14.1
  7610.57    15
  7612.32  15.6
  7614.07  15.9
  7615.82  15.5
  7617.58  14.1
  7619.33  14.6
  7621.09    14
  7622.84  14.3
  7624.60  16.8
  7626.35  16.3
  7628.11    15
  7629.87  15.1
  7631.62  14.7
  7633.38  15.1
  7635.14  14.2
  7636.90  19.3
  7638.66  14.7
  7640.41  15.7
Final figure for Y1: 1.07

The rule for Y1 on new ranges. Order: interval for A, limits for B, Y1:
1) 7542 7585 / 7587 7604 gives 1.22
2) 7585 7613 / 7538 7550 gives 0.89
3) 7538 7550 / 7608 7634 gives 0.99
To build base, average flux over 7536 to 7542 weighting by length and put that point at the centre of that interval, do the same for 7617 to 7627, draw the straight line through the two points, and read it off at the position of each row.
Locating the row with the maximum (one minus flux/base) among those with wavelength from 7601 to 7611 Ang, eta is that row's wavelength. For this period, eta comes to 7608.81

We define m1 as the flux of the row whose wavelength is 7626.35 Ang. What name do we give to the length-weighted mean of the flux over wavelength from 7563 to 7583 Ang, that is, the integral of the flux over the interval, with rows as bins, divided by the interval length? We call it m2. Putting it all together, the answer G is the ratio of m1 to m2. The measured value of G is 1.03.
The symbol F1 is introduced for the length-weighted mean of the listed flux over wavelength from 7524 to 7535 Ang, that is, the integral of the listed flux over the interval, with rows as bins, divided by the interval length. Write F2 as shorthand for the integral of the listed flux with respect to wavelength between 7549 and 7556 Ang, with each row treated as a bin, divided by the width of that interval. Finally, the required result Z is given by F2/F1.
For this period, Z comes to 1.05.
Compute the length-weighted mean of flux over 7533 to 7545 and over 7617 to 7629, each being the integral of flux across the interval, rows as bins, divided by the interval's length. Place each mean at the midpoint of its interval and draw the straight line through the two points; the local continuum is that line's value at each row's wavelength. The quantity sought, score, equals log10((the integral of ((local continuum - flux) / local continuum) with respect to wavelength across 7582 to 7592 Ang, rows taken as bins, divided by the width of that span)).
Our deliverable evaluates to -1.71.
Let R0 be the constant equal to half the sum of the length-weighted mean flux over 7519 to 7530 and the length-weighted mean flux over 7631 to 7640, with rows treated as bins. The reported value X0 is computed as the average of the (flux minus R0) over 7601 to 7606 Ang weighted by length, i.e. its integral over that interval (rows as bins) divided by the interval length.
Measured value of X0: -0.7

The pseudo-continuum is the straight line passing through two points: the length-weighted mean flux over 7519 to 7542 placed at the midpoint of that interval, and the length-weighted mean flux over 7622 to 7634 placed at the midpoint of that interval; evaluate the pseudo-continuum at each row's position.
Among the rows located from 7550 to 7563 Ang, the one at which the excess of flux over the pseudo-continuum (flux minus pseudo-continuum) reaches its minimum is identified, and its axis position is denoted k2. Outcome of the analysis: 7558.17 Ang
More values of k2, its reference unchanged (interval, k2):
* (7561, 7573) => 7566.88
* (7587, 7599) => 7596.56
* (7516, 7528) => 7523.45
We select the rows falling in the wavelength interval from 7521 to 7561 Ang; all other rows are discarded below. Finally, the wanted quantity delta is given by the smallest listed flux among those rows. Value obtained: 14.5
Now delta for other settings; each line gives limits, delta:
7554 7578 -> 14.5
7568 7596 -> 14.6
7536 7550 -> 14.8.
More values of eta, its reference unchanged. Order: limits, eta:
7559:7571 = 7566.88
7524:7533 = 7525.18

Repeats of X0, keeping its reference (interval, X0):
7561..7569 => 0.1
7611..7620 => -0.4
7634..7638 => 1.0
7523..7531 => -0.2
